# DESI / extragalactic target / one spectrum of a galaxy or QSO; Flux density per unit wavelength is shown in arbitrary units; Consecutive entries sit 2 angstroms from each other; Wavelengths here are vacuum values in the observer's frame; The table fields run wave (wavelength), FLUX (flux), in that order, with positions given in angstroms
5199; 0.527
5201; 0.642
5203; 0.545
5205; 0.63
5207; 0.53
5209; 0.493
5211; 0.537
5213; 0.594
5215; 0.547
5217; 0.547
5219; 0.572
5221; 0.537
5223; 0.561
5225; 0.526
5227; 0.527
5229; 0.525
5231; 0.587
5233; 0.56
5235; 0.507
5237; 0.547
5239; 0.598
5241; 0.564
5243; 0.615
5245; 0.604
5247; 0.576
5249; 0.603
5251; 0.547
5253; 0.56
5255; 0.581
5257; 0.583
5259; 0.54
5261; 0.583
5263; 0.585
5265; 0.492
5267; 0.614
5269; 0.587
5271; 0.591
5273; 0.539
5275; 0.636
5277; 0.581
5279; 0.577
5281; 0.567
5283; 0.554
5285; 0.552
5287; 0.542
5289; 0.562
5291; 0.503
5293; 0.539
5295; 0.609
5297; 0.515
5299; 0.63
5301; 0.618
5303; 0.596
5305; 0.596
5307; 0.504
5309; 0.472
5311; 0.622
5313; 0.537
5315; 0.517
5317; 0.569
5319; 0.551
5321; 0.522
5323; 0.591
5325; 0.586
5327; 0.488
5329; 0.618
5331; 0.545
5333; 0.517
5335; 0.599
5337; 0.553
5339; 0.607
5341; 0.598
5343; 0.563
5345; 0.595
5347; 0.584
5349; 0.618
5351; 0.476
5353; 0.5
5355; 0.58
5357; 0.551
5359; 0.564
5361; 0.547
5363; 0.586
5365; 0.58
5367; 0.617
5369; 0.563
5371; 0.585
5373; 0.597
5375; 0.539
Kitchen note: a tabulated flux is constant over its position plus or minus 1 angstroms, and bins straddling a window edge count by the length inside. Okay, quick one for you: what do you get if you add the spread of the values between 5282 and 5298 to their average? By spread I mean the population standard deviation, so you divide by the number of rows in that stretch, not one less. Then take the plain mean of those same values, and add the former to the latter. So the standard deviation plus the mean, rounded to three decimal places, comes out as 0.577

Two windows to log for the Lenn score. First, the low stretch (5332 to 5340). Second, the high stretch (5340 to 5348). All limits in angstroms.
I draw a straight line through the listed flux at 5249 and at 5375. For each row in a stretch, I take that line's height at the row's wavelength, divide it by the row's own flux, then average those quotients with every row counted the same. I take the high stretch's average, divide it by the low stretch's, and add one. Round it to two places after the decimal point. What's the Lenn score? 1.96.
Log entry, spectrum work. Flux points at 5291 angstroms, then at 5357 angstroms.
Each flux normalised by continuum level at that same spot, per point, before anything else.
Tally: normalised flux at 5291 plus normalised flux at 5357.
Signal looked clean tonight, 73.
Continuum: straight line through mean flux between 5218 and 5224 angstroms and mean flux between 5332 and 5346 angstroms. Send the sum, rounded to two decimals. 1.84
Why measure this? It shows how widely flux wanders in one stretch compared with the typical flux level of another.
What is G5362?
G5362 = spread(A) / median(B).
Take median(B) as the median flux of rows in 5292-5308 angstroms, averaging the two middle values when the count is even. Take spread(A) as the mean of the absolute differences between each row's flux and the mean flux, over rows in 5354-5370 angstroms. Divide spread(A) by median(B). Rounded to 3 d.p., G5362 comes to 0.029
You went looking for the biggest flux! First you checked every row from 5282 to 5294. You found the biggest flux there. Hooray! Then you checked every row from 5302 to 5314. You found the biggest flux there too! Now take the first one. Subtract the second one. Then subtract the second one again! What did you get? -0.682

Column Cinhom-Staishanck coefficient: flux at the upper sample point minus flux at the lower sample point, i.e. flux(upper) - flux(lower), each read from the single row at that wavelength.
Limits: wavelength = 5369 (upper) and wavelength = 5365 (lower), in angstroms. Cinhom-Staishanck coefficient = -0.02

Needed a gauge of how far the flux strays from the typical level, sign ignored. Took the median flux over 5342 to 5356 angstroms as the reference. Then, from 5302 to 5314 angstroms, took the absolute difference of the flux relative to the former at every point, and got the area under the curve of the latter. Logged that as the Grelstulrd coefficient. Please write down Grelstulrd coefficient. 0.60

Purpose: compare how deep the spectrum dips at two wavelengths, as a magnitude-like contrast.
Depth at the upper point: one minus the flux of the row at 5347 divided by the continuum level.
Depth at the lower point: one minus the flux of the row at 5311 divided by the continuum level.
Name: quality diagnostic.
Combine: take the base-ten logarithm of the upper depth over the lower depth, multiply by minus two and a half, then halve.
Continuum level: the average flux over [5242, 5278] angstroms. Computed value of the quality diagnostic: 1.1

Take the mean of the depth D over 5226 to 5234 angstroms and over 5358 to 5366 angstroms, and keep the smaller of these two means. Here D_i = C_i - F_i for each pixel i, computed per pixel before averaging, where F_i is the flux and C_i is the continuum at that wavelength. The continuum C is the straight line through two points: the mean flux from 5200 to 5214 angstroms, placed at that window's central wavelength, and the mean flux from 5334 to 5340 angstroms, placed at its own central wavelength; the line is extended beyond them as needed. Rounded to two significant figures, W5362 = 0.021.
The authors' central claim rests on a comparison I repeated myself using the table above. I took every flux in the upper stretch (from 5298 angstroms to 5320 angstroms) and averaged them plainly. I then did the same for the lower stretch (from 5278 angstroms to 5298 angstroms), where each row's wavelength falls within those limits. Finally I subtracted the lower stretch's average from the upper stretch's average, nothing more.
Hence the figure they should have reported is 0.013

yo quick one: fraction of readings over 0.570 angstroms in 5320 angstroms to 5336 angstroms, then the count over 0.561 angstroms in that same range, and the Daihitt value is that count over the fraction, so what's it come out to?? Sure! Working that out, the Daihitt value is 8.0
